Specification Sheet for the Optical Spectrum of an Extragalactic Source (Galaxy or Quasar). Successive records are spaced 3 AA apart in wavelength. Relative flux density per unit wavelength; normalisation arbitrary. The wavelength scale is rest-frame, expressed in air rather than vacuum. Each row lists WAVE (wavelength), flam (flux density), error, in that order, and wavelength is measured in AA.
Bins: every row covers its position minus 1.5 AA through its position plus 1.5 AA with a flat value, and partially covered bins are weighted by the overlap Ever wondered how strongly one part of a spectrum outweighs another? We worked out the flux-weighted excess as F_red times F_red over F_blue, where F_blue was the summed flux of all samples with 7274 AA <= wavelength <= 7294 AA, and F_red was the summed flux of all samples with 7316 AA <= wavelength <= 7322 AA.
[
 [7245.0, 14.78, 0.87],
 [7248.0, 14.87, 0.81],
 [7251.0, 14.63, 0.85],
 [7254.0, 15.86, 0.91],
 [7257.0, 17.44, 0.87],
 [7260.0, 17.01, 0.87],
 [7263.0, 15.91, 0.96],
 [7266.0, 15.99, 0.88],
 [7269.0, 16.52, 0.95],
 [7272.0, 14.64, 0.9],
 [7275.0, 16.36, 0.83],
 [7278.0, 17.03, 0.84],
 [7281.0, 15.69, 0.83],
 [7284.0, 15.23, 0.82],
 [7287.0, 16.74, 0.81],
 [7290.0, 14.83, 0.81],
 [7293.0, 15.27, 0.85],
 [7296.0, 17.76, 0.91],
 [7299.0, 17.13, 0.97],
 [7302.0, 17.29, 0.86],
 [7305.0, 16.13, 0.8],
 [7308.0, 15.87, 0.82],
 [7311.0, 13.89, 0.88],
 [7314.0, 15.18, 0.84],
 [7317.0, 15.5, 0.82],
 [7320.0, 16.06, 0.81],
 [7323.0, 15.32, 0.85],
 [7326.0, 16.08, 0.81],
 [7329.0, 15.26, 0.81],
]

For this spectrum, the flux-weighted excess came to 9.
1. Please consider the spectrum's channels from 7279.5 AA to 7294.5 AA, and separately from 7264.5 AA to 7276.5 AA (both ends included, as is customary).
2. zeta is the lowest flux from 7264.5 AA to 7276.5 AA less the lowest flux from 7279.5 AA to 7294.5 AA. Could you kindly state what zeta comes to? -0.2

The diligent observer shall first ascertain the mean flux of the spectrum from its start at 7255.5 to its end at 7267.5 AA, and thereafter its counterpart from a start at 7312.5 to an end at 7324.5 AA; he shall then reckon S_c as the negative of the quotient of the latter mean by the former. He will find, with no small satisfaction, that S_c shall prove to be -0.94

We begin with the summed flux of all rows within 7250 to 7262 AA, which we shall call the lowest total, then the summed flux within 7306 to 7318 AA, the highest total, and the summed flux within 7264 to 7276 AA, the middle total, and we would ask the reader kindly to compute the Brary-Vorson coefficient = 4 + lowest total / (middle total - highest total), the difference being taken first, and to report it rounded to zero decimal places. 25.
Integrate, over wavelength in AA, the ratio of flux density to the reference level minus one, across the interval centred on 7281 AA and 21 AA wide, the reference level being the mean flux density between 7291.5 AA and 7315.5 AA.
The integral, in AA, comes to -0.36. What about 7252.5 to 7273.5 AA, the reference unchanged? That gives 0.17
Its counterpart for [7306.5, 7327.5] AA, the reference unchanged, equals -0.85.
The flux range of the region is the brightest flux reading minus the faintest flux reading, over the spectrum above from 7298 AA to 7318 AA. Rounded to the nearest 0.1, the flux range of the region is 3.4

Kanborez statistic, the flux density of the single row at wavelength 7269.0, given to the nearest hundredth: 16.52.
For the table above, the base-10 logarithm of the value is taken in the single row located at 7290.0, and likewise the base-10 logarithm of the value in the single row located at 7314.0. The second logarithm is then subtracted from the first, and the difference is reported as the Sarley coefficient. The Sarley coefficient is -0.010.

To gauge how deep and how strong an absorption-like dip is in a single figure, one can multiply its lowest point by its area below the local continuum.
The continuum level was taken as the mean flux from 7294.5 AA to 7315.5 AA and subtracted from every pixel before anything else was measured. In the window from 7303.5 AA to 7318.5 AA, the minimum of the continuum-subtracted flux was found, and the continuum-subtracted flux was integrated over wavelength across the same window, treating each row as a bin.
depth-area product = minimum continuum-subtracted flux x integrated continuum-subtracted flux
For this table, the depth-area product 30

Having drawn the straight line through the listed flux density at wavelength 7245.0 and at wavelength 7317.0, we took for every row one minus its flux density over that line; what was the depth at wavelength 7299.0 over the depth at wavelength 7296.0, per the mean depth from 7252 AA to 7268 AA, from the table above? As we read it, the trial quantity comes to -7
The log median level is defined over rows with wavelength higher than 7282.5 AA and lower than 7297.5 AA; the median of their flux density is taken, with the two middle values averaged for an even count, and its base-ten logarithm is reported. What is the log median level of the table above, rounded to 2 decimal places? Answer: 1.18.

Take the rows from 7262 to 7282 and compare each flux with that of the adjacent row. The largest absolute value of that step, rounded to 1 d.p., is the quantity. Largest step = 1.9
